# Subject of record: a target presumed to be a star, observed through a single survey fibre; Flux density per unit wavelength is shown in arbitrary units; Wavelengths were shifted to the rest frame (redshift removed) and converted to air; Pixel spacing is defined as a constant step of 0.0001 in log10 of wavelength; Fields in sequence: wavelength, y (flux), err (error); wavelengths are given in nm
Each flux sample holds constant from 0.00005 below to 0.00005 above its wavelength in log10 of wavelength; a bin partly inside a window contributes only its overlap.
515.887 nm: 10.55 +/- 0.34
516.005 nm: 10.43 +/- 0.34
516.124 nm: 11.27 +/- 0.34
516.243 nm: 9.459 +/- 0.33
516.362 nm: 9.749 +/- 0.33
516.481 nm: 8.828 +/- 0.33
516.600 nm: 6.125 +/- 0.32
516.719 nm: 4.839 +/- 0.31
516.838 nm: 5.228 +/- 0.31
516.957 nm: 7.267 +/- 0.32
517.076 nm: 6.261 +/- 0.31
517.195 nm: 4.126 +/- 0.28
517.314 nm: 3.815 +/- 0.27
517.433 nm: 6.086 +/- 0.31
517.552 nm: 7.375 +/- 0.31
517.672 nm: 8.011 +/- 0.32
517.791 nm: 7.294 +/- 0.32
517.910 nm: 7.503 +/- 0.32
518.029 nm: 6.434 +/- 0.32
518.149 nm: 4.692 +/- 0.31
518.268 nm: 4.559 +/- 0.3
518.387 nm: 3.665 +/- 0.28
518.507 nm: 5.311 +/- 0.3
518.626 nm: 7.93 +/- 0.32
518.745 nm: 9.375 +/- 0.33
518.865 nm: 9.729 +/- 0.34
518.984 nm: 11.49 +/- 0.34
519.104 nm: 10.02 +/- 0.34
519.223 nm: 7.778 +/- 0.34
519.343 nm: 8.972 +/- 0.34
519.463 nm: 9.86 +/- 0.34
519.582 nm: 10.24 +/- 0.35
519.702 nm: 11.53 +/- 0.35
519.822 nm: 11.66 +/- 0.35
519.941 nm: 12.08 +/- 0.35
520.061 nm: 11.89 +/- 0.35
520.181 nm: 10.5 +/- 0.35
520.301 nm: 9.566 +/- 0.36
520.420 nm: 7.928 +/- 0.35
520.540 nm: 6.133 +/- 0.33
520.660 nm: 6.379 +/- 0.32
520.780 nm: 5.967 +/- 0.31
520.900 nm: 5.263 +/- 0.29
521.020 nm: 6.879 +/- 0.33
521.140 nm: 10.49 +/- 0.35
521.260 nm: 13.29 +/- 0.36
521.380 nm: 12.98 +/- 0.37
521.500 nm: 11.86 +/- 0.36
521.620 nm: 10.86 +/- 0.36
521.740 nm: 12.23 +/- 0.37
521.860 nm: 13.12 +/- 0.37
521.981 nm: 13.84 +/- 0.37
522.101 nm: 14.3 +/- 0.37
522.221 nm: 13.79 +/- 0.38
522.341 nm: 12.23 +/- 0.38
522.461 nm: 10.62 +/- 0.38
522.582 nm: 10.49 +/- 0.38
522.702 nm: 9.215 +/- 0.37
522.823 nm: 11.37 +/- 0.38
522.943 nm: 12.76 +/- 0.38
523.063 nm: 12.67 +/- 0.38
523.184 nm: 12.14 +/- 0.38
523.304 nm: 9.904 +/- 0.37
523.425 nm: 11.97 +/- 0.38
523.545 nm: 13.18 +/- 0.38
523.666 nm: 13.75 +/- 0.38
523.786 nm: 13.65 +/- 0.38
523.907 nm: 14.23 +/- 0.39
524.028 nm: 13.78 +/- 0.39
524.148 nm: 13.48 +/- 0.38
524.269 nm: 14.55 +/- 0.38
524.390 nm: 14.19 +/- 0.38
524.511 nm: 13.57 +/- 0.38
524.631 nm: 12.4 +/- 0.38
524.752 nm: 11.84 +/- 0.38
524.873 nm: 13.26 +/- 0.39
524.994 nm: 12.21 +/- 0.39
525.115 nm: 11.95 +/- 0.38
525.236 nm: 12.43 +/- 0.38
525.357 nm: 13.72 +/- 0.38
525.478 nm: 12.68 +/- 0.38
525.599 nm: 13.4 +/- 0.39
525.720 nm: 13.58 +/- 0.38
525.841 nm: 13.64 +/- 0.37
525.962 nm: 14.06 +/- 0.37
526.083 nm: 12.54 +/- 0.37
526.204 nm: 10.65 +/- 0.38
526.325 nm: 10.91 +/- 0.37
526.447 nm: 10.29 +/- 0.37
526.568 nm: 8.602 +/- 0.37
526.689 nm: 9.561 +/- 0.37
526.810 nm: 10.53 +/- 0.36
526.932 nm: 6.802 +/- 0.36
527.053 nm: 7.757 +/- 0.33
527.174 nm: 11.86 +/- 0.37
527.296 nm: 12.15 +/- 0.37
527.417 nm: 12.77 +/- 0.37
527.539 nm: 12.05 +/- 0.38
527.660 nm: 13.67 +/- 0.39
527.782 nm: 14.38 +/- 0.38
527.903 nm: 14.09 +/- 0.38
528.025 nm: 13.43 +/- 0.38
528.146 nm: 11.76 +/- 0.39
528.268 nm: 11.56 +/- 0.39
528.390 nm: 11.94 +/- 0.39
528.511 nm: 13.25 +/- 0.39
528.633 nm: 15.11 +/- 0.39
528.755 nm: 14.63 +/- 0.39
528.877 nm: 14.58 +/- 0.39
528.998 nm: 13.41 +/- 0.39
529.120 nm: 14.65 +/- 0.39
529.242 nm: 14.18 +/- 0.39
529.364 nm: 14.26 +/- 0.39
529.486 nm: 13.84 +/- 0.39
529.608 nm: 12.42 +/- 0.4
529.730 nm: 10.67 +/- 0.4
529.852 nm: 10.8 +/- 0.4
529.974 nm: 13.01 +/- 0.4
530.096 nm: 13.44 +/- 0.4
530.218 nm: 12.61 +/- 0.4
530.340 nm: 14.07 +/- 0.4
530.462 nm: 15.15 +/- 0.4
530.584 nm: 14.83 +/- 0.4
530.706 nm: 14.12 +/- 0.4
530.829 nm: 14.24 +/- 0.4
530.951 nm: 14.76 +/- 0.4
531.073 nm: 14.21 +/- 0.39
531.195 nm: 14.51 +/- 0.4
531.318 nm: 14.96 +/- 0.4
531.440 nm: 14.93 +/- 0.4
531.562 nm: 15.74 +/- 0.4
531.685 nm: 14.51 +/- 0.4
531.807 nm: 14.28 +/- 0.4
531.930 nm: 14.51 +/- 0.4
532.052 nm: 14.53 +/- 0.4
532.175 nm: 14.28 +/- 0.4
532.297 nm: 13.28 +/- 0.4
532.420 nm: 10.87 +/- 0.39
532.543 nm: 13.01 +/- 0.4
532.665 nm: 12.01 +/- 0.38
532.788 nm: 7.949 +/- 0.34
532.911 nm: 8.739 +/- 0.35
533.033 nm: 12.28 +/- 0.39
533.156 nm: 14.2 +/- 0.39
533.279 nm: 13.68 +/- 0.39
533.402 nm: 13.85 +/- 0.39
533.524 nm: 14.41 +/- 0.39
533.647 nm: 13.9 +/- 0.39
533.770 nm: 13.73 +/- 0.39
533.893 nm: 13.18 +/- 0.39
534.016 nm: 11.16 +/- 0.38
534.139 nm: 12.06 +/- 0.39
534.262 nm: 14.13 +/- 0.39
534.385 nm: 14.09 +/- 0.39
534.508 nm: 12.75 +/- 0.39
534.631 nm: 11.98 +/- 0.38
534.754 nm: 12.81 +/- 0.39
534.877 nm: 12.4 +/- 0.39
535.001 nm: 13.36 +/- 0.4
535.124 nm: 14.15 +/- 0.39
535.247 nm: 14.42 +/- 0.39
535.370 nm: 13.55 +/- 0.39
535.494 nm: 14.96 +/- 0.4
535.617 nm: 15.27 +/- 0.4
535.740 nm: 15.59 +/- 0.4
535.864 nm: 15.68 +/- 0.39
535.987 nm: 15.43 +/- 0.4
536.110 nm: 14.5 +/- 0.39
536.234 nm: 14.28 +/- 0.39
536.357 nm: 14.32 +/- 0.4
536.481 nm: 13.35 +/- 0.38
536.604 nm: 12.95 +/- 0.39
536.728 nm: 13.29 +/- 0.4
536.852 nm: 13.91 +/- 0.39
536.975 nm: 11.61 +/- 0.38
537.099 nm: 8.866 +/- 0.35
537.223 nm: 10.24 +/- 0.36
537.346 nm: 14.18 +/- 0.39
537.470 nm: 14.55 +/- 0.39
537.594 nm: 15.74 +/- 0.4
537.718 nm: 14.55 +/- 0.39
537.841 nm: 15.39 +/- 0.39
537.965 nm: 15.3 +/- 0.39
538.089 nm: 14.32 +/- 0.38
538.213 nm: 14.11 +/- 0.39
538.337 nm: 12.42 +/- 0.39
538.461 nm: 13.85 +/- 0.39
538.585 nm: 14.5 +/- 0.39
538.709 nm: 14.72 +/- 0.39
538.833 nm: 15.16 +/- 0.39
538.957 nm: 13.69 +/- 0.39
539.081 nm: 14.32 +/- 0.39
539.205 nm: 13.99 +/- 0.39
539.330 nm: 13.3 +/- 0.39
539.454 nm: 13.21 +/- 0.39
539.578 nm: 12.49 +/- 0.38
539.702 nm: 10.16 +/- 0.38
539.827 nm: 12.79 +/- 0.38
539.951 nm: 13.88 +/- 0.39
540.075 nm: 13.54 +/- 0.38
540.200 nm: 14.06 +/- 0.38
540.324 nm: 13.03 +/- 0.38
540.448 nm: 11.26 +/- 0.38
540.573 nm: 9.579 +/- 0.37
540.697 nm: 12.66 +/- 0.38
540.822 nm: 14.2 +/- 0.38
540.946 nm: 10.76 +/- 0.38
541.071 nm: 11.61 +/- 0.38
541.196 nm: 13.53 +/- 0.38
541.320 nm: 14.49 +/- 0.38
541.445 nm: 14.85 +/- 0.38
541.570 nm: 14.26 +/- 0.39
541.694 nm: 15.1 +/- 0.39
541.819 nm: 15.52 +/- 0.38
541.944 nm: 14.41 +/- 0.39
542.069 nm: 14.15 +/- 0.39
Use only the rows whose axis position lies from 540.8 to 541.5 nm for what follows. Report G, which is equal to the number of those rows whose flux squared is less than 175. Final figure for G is 2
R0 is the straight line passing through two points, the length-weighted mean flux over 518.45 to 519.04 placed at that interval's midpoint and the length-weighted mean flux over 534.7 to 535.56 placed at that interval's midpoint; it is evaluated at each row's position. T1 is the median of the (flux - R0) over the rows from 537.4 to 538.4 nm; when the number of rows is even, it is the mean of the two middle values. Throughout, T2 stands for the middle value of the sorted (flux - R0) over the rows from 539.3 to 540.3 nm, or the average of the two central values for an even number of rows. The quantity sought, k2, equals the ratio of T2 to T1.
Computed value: -12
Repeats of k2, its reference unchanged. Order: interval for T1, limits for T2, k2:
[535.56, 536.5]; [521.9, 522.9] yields 2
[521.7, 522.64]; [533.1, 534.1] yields 0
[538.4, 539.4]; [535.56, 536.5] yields -1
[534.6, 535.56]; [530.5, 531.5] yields -9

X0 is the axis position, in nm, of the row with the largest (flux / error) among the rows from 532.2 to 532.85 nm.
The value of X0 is 532.297 nm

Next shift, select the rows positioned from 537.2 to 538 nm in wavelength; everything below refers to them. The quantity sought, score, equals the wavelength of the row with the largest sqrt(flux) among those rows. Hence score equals 537.594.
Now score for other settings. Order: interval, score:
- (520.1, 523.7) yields 522.101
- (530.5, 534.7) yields 531.562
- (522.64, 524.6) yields 524.269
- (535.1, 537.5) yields 535.864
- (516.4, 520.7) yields 519.941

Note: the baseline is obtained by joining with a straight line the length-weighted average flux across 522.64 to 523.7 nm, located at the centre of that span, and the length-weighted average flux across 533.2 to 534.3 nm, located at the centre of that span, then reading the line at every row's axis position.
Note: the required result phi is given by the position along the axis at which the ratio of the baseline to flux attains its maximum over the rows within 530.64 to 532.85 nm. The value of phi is 532.788 nm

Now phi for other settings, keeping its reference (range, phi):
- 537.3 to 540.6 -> 540.573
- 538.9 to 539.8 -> 539.702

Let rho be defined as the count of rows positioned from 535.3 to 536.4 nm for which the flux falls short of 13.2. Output 0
